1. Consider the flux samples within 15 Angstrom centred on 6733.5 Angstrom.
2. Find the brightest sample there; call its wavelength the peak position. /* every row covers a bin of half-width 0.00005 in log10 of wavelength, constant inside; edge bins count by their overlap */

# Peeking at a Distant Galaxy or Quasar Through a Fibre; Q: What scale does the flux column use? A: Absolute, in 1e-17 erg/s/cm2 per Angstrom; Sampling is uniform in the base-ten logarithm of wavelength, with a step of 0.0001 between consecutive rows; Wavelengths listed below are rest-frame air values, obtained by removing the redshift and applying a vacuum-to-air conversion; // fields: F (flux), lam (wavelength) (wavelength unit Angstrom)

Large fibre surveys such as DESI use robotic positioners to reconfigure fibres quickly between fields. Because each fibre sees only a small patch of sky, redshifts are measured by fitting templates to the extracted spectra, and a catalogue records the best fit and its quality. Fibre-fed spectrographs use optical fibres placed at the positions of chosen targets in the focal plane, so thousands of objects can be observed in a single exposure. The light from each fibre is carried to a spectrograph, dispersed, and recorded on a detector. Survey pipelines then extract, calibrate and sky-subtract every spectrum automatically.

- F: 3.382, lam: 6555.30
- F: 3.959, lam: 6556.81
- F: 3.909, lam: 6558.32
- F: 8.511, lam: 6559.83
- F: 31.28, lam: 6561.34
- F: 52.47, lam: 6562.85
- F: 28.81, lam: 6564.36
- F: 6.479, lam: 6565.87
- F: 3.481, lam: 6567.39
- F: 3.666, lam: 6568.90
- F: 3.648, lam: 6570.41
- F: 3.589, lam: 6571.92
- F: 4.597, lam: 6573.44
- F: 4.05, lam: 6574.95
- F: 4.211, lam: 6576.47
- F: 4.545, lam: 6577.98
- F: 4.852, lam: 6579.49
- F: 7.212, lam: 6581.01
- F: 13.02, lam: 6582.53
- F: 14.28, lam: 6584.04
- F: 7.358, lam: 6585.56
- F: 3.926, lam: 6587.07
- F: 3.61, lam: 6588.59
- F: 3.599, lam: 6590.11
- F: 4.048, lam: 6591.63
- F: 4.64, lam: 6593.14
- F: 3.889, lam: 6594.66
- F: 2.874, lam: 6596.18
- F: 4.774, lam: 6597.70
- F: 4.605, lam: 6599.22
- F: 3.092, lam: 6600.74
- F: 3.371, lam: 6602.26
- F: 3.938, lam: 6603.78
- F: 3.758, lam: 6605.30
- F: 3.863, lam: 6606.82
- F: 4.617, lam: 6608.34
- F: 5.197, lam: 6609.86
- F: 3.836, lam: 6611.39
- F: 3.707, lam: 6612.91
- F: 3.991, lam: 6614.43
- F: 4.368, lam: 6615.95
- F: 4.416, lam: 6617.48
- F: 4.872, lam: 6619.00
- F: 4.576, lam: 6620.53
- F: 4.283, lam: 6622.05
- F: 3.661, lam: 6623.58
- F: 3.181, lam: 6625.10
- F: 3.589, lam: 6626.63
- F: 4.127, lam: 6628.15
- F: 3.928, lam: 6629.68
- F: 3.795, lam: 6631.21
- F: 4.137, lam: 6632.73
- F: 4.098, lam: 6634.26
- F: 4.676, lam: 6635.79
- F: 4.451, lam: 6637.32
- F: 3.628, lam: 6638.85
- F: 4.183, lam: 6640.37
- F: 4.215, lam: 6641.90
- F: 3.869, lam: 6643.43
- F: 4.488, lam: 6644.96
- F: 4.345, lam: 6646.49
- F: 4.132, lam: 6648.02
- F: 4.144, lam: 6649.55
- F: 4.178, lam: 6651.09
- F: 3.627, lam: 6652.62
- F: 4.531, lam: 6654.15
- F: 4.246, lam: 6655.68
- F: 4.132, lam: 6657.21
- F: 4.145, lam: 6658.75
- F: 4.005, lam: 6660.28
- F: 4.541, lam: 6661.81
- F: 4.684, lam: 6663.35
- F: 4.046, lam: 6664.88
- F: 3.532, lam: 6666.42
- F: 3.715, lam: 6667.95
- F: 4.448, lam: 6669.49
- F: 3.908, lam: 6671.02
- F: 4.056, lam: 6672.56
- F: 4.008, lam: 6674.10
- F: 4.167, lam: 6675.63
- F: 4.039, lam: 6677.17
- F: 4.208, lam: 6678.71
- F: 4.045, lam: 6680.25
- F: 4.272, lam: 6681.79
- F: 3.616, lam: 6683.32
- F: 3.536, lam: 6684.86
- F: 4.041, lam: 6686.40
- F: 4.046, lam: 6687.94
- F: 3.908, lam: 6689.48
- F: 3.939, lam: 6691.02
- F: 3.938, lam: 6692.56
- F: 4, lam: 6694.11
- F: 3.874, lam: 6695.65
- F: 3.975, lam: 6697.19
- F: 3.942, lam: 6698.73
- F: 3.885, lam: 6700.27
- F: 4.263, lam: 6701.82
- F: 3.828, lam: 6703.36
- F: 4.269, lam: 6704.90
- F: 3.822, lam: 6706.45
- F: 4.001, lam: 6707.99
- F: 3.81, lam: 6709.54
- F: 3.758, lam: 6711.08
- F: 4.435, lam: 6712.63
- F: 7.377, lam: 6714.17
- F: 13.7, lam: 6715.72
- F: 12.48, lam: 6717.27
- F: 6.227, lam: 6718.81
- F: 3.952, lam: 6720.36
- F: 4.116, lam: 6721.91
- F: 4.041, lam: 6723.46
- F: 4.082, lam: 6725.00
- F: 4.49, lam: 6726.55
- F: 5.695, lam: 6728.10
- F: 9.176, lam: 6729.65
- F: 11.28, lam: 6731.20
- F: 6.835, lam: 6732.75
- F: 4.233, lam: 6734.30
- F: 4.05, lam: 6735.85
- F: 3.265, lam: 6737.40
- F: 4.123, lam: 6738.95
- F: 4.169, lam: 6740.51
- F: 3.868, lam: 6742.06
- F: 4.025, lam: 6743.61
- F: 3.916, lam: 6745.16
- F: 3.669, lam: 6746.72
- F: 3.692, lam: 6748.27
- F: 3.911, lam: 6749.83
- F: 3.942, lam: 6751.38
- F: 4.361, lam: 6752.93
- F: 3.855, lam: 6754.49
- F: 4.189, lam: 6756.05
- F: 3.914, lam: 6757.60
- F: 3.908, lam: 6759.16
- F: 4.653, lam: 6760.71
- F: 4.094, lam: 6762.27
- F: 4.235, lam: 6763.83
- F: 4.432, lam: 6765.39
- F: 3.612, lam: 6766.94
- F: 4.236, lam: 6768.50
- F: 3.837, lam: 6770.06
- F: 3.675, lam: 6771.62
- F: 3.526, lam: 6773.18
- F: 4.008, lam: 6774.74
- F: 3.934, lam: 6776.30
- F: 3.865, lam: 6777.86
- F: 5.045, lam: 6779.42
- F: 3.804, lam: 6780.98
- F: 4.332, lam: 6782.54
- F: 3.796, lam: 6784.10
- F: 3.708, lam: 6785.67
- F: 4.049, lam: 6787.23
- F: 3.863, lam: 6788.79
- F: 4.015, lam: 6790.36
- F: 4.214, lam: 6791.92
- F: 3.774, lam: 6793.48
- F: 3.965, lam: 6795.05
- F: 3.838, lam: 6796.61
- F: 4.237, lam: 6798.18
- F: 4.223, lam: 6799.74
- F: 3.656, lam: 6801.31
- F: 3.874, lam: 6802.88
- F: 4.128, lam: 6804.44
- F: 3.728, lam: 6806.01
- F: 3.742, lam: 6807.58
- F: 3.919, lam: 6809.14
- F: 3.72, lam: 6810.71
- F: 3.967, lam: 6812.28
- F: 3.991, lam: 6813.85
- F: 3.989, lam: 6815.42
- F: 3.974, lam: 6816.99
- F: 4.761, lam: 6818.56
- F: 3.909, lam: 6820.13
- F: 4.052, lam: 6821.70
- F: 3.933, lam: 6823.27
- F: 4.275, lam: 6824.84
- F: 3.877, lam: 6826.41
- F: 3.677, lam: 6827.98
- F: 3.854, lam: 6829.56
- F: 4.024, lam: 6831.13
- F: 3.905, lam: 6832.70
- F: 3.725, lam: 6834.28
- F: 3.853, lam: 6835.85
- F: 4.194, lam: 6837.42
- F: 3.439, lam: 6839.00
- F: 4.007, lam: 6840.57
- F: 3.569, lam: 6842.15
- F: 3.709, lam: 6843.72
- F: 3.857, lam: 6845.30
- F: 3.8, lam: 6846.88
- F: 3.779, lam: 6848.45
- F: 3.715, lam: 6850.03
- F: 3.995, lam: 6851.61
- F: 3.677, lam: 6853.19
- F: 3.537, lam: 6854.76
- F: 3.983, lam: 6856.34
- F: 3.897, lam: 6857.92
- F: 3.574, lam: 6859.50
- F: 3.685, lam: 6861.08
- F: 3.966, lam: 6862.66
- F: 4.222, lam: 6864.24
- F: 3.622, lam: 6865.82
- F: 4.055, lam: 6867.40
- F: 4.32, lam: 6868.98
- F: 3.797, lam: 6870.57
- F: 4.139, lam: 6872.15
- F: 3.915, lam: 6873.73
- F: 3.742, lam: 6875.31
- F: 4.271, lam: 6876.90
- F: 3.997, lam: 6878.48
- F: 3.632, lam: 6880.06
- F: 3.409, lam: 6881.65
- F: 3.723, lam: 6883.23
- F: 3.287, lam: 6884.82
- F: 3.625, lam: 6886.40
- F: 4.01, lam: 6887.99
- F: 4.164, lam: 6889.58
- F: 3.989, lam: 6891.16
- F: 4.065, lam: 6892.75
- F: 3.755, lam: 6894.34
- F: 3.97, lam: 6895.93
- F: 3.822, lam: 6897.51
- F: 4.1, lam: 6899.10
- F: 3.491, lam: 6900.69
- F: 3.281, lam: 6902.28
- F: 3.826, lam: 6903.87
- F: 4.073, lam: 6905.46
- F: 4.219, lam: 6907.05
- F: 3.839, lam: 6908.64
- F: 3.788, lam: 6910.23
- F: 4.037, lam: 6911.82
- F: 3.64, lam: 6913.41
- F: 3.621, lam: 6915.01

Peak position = 6731.20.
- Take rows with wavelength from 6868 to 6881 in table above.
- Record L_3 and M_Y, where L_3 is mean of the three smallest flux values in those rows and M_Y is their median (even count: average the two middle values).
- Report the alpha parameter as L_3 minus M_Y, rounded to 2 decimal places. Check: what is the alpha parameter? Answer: -0.23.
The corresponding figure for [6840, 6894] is -0.42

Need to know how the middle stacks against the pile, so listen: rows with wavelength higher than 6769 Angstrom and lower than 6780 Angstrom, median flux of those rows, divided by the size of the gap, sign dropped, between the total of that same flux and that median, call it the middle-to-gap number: 0.161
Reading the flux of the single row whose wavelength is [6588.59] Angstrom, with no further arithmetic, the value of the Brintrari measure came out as 3.61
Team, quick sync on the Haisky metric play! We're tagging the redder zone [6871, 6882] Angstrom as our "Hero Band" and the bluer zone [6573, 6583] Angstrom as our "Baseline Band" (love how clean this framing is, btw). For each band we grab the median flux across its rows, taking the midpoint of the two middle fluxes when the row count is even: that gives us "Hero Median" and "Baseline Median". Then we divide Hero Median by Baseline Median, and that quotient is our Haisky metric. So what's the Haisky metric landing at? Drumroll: 0.85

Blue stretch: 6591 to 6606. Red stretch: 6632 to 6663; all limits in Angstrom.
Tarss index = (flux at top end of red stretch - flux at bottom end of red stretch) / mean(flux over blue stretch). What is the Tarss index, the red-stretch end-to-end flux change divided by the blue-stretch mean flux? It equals 0.10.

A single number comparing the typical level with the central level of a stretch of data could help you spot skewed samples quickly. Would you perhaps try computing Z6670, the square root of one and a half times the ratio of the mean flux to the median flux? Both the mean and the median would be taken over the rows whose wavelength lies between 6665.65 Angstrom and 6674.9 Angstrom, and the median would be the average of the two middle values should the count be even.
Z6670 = 1.22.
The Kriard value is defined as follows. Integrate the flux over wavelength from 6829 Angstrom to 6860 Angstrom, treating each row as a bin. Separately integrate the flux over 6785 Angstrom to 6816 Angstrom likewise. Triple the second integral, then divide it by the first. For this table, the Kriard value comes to 3.1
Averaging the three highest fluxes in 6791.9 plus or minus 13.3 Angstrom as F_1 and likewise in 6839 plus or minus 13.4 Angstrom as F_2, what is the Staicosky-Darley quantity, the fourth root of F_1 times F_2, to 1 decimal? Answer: 2.1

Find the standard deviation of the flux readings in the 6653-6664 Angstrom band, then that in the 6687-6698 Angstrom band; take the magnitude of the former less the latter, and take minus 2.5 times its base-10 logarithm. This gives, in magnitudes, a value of 1.8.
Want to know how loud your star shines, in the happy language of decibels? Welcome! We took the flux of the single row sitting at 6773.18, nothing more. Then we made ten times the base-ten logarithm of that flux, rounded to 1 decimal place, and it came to 5.5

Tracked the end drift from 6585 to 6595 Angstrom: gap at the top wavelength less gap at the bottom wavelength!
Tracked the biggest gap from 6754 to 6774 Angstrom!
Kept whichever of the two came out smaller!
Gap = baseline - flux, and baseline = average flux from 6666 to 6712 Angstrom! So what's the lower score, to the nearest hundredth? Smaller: 0.44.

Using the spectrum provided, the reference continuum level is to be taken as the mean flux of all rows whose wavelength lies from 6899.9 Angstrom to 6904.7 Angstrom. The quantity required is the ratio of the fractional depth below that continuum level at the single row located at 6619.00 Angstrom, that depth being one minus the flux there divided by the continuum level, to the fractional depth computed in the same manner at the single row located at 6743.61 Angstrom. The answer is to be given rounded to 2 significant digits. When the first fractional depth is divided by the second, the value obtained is 2.7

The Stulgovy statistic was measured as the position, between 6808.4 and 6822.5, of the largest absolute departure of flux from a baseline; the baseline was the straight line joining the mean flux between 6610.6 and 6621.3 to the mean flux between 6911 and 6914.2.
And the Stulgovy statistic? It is 6818.56 Angstrom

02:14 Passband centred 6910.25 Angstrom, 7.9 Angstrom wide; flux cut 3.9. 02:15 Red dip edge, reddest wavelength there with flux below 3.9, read 6913.41 Angstrom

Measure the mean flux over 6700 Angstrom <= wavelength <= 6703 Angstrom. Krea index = 4.1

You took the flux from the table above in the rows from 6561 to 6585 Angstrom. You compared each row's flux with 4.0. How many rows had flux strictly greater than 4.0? 12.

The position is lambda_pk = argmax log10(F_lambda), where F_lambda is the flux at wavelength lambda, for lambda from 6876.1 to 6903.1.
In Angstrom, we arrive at 6876.90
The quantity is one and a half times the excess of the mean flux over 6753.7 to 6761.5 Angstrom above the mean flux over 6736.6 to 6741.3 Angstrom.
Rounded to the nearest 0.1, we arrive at 0.4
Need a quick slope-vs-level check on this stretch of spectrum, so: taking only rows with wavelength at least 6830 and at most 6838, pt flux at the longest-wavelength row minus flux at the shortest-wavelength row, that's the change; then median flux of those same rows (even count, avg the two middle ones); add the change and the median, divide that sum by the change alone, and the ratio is 24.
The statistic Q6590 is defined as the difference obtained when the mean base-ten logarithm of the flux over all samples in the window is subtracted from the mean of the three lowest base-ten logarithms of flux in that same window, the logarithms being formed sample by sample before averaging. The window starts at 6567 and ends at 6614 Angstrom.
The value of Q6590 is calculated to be -0.16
